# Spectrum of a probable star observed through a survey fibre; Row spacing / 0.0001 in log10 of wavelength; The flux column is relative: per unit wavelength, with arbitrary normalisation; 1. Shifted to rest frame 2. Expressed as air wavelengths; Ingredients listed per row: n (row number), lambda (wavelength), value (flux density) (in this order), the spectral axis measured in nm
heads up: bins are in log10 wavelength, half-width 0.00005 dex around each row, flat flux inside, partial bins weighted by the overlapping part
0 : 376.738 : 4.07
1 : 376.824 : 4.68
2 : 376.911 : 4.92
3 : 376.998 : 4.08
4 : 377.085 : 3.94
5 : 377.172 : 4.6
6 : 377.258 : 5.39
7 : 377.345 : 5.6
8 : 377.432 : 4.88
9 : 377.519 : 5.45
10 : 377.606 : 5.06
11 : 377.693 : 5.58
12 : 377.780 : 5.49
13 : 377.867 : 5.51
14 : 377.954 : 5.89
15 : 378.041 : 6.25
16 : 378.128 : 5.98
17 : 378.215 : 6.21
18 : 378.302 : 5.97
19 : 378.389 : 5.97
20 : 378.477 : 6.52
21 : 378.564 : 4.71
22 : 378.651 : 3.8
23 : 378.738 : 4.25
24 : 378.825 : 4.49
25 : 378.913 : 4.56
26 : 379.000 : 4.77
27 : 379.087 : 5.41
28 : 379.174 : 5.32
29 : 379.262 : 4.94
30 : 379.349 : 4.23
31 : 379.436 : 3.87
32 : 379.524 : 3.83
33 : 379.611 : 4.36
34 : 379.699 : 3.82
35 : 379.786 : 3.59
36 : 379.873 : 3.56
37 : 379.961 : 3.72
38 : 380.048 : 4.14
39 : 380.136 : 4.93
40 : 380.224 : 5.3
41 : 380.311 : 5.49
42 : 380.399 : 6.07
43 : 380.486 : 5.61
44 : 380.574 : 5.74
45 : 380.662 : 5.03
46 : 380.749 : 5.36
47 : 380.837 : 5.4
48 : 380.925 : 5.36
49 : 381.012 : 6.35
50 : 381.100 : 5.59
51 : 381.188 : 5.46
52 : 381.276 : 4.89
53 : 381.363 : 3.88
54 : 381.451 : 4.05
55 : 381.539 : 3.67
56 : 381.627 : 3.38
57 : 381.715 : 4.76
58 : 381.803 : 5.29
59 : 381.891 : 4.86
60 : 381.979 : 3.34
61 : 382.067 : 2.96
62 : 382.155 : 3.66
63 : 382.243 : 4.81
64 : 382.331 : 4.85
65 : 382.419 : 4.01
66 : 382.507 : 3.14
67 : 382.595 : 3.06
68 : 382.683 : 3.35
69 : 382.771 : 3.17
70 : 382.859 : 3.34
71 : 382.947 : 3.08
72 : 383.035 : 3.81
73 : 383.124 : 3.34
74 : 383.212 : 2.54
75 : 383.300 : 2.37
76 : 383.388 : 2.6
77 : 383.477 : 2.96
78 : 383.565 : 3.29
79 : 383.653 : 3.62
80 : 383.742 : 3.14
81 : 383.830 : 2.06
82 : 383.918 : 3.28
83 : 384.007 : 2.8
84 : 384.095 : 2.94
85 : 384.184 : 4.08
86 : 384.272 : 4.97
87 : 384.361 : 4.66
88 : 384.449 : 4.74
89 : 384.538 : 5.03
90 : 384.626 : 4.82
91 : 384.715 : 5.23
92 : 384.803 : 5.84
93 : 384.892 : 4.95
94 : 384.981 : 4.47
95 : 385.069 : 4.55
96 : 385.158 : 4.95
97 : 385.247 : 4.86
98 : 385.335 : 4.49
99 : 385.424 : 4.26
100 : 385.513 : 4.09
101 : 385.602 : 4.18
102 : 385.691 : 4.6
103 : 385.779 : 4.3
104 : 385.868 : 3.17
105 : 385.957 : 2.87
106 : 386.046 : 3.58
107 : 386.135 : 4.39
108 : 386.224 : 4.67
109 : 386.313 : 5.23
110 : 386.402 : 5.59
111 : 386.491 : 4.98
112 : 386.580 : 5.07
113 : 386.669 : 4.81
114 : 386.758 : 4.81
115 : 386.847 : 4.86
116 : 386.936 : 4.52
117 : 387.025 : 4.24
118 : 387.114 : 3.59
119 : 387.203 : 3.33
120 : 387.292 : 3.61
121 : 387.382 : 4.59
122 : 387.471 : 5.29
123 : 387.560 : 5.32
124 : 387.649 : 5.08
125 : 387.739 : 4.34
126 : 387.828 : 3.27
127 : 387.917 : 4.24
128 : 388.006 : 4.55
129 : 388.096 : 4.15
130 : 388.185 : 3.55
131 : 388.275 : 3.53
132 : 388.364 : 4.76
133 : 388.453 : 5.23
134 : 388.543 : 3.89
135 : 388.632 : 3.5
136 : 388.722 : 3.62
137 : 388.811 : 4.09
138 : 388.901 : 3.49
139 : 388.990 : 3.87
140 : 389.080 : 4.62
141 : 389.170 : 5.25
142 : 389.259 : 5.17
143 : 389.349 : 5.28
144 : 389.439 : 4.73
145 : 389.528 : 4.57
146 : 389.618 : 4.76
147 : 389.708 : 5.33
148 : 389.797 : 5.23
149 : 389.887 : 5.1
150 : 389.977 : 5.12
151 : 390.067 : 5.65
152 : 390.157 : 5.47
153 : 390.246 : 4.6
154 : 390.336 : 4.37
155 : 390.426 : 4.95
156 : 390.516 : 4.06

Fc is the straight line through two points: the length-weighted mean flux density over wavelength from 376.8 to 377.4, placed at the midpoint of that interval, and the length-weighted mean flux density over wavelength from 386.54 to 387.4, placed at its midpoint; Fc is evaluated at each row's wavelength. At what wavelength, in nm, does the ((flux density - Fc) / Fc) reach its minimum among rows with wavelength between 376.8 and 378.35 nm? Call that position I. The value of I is 377.085 nm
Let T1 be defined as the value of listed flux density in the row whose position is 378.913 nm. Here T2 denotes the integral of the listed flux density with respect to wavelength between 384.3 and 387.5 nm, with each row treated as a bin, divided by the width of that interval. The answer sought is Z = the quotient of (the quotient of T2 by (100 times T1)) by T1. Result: 0.0022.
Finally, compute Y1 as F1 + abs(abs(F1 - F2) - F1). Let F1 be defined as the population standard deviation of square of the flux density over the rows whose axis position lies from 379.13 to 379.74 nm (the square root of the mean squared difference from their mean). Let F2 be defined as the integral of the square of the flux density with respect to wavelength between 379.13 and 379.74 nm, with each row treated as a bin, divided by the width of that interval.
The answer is 14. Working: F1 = 4.9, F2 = 19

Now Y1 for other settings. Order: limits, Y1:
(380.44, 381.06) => 27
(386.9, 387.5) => 12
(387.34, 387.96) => 16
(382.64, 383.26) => 8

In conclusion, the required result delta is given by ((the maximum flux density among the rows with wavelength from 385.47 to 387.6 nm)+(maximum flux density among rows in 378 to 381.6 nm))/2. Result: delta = 6.1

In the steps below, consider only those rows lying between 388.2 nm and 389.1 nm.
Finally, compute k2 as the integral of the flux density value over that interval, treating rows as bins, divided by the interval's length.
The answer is 4.0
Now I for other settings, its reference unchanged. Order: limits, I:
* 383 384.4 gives 383.830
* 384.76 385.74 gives 385.513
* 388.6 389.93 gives 388.901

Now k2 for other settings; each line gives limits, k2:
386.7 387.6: 4.4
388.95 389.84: 4.9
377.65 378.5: 5.9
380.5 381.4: 5.3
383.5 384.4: 3.5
